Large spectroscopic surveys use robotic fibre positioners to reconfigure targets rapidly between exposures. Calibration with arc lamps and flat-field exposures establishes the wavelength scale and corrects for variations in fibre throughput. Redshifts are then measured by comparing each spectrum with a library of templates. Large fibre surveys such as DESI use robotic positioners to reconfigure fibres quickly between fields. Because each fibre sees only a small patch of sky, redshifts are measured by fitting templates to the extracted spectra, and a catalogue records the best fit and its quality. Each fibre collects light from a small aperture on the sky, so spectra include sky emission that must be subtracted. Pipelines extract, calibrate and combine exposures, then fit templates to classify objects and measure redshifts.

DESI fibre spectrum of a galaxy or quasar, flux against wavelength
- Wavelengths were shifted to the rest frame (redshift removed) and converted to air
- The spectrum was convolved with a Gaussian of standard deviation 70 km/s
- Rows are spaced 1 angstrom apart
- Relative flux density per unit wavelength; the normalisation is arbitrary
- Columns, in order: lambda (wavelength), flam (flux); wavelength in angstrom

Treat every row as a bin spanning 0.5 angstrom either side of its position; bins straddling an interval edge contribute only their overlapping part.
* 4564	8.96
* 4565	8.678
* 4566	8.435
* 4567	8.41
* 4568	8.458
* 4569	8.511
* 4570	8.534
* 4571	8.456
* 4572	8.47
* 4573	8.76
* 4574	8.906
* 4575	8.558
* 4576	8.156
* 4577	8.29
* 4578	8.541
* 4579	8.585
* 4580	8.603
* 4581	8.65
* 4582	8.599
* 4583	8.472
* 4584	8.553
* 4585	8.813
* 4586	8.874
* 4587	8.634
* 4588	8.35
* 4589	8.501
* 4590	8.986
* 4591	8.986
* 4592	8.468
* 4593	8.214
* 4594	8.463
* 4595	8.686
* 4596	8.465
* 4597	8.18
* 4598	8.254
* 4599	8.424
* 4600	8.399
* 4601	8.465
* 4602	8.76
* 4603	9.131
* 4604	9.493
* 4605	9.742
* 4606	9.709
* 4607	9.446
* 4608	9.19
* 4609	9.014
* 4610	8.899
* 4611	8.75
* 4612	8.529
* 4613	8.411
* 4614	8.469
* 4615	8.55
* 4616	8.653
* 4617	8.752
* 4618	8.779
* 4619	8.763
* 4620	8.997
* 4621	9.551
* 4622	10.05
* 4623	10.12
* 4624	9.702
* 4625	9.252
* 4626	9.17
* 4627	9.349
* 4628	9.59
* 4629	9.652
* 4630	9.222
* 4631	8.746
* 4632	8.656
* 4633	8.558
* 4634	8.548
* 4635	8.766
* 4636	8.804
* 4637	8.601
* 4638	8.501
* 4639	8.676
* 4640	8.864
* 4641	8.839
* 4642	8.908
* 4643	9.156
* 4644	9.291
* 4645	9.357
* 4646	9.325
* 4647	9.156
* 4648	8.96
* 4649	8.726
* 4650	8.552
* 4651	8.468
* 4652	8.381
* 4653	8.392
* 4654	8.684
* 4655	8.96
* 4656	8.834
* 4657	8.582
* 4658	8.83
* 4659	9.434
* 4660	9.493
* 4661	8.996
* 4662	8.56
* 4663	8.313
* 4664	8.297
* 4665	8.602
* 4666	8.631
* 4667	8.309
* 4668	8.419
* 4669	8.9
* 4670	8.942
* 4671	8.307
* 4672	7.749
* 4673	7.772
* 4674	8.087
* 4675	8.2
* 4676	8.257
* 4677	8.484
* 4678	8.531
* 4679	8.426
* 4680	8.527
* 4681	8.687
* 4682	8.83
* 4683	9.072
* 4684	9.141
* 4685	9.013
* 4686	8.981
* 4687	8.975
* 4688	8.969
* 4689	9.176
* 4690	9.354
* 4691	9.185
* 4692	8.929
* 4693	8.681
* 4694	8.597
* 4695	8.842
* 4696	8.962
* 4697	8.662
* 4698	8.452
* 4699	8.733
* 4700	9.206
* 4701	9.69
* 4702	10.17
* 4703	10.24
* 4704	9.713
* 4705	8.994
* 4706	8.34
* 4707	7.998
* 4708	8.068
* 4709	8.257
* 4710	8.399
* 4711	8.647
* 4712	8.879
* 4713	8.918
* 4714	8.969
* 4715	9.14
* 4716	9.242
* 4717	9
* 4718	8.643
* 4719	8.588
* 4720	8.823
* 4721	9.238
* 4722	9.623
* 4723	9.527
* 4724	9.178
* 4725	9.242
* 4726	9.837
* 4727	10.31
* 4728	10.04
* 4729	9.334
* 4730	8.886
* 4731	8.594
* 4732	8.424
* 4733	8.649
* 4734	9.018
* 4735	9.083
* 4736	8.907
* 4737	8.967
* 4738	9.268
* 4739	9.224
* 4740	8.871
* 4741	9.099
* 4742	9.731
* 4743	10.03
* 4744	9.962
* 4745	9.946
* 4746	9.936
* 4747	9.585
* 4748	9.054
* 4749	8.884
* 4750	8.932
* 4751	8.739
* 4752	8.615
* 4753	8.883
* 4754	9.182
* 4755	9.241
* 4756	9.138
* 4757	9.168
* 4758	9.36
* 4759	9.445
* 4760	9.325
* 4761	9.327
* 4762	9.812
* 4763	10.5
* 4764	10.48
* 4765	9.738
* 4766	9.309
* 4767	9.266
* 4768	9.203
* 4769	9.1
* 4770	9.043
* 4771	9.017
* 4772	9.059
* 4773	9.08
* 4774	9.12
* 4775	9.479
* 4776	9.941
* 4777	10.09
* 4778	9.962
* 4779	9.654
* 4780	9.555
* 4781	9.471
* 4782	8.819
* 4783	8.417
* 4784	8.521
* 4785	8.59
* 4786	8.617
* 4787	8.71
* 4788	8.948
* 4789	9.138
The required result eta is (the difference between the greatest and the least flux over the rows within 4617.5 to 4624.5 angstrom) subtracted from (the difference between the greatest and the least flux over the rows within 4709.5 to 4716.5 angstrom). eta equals -0.5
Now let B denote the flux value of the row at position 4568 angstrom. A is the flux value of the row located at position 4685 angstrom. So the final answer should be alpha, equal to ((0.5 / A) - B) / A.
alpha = -0.93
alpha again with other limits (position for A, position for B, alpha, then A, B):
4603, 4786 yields -0.94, 9.131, 8.617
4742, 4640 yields -0.91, 9.731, 8.864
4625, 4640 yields -0.95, 9.252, 8.864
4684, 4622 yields -1.09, 9.141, 10.05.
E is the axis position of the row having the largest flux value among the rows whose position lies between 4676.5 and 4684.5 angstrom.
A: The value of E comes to 4684 angstrom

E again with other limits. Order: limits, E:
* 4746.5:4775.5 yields 4763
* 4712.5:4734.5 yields 4727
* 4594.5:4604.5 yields 4604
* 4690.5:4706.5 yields 4703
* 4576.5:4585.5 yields 4585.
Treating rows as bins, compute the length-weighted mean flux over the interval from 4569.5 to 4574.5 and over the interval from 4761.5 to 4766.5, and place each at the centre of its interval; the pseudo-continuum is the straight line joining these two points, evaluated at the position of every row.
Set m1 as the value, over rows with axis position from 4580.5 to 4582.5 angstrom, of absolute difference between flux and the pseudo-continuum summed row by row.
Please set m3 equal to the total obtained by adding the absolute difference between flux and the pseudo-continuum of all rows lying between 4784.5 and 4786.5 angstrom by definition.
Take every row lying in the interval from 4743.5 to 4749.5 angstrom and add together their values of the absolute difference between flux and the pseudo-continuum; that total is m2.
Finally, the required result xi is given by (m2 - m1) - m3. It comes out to -0.8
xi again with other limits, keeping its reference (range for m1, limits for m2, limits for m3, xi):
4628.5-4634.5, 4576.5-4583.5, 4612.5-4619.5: -3.6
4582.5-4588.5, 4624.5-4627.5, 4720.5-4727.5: -2.7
